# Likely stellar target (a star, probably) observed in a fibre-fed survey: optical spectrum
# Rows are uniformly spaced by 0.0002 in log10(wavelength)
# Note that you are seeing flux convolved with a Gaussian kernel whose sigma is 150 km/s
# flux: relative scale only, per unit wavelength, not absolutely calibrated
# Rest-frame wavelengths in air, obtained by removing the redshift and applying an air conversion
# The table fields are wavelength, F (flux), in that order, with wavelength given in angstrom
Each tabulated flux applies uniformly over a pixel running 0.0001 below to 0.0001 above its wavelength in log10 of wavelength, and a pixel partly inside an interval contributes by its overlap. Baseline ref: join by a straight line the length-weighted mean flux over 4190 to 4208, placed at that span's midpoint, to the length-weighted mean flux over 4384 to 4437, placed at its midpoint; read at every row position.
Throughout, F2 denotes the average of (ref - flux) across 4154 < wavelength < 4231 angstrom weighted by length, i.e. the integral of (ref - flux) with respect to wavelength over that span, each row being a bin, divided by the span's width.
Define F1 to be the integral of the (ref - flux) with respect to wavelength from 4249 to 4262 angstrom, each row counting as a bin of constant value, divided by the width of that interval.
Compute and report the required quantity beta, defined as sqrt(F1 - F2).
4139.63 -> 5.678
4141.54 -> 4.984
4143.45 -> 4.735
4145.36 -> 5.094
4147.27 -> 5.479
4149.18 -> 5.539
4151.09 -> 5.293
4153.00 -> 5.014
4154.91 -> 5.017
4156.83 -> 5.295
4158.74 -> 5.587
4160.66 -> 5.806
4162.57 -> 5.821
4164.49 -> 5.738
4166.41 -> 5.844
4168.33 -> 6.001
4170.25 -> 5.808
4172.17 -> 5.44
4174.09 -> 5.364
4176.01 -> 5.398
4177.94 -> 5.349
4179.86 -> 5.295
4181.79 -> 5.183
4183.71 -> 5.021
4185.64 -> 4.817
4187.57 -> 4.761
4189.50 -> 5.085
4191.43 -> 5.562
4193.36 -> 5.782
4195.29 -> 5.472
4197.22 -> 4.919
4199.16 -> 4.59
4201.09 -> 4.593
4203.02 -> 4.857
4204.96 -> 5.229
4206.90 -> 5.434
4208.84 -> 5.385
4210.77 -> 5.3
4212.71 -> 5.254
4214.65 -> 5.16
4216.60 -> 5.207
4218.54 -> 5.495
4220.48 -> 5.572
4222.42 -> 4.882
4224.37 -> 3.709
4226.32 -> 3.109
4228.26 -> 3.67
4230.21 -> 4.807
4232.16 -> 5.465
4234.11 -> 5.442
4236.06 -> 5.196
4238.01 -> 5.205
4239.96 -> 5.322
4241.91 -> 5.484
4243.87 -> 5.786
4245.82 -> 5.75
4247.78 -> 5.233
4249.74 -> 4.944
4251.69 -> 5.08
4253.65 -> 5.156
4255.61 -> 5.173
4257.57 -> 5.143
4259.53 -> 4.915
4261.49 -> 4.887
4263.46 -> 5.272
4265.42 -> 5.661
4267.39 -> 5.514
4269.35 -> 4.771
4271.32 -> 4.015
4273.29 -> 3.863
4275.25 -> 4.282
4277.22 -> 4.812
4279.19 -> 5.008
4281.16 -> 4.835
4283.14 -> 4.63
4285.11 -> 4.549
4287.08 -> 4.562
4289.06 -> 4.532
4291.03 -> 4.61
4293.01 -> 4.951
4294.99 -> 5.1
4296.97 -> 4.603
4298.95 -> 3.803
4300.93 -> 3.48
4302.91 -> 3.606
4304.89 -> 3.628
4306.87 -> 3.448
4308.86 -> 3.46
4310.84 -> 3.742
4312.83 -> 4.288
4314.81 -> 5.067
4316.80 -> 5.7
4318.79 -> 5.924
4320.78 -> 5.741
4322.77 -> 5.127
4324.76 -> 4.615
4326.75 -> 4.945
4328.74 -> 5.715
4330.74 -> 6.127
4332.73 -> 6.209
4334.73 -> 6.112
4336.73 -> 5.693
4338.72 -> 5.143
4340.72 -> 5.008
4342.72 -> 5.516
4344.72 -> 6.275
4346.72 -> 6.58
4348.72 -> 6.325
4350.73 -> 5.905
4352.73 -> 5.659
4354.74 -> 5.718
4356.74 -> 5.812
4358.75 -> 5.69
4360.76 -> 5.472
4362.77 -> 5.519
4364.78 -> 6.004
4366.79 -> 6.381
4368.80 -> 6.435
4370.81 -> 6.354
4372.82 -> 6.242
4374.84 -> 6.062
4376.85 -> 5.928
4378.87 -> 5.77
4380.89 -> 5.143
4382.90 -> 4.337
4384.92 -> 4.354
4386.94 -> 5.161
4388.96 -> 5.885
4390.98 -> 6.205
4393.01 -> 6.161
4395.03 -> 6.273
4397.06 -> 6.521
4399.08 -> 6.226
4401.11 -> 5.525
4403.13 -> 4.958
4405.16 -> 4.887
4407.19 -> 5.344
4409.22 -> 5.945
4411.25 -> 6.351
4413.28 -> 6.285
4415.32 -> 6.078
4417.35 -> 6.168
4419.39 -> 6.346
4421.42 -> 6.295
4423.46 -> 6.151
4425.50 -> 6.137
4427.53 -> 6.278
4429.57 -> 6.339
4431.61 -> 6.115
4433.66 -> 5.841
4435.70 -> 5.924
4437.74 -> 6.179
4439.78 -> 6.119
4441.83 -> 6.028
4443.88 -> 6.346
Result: 0.58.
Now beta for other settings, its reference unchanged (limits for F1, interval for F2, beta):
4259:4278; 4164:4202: 0.90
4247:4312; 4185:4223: 0.93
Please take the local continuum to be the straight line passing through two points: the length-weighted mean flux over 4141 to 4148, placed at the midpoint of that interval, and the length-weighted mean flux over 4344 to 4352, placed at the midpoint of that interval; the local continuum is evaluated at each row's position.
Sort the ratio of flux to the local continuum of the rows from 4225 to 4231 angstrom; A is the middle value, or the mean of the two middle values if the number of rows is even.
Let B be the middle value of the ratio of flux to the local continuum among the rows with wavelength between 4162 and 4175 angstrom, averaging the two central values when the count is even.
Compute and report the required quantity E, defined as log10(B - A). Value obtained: -0.3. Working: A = 0.66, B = 1.11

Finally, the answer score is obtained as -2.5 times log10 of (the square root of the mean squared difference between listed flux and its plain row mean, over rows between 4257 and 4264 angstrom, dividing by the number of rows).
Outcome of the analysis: 2.0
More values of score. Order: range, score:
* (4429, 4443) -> 2.0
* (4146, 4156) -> 1.6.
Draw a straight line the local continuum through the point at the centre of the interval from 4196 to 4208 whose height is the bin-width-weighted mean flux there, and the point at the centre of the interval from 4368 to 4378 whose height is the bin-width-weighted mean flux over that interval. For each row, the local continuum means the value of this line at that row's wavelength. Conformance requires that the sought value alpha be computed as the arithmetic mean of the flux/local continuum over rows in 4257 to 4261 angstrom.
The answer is 0.94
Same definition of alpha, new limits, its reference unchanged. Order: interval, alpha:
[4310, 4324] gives 0.88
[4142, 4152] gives 1.15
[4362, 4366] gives 0.94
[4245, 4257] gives 0.98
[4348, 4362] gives 0.96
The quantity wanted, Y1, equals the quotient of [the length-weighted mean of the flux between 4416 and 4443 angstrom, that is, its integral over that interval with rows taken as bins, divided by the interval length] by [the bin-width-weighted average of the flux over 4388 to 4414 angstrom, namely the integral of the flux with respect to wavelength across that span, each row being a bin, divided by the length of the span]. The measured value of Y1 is 1.04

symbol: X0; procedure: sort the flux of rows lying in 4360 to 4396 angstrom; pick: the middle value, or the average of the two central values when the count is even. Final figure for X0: 6.0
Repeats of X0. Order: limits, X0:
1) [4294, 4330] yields 4.6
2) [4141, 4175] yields 5.5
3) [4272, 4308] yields 4.6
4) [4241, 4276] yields 5.1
